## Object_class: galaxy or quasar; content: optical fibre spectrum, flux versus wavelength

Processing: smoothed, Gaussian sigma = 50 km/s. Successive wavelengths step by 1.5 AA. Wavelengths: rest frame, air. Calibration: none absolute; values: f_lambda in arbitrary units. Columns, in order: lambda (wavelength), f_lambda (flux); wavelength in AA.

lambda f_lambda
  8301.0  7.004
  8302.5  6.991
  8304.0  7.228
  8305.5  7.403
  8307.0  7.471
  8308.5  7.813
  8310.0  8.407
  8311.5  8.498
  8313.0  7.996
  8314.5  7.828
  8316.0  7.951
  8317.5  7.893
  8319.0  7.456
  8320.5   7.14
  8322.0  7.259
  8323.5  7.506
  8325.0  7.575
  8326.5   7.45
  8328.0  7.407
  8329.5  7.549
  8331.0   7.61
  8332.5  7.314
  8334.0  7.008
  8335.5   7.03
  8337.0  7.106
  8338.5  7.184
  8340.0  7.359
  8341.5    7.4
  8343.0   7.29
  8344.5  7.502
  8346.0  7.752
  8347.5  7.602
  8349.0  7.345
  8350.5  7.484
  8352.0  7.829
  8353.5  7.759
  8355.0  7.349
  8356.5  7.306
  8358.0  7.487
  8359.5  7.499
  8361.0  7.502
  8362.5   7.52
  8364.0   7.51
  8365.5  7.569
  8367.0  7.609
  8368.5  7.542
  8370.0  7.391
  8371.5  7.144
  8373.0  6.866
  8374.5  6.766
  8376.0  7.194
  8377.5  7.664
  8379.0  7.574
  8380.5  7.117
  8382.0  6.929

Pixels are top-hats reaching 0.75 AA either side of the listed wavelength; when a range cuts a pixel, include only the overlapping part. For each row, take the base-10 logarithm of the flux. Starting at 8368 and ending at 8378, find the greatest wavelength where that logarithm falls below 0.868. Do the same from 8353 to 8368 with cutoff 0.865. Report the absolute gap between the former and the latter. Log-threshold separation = 19.5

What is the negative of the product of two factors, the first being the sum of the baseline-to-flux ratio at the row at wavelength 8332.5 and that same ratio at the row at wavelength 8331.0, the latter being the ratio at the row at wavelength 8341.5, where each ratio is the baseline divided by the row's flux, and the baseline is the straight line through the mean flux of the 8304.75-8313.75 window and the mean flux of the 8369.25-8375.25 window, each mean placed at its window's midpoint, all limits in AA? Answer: -2.06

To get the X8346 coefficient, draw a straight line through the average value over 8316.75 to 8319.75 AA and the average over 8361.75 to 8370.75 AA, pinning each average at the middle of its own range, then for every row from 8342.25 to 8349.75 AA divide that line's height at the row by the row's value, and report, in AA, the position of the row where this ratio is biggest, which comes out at 8343.0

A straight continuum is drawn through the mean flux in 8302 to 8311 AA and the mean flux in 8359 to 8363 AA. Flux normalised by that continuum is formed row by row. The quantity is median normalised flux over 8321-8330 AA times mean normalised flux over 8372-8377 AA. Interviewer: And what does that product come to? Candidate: 0.92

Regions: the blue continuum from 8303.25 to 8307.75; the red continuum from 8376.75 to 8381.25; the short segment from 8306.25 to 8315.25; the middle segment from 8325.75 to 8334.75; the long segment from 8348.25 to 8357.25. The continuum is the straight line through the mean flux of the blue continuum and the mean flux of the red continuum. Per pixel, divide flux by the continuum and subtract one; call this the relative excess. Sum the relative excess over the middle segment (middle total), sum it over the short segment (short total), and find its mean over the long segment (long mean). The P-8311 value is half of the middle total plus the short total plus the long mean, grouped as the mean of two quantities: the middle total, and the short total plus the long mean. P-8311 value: 0.26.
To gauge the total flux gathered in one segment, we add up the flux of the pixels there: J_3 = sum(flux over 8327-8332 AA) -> 22.6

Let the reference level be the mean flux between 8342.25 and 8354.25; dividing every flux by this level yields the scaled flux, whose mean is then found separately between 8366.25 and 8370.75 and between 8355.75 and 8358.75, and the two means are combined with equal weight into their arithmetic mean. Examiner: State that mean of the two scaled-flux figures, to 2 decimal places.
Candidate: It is 0.98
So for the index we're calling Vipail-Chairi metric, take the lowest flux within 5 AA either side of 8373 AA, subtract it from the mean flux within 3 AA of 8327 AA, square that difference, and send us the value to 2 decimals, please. 0.53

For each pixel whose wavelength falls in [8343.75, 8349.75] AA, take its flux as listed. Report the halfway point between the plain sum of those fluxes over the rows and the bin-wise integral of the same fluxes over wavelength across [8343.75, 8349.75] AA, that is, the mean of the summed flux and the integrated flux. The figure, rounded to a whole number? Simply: 38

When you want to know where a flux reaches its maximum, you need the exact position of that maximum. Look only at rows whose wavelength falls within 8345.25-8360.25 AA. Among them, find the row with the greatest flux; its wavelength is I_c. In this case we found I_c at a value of 8352.0 AA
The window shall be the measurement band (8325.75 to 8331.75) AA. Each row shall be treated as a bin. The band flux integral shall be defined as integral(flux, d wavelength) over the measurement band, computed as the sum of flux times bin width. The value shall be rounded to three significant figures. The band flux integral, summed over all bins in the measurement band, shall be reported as 45.0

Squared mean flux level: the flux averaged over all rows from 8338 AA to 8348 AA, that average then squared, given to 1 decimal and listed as 55.4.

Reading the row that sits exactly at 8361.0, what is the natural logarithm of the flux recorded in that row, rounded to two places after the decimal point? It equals 2.02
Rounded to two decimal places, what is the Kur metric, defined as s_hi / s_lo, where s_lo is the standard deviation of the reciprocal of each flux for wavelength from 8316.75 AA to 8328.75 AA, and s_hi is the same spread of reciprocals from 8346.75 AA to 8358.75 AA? 0.86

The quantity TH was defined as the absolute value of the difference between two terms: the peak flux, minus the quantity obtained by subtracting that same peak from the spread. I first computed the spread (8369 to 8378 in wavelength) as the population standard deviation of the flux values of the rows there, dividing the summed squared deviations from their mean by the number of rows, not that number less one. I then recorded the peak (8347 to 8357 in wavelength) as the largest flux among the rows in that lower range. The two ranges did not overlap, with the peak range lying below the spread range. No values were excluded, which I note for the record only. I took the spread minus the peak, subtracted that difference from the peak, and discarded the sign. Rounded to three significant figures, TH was 15.4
